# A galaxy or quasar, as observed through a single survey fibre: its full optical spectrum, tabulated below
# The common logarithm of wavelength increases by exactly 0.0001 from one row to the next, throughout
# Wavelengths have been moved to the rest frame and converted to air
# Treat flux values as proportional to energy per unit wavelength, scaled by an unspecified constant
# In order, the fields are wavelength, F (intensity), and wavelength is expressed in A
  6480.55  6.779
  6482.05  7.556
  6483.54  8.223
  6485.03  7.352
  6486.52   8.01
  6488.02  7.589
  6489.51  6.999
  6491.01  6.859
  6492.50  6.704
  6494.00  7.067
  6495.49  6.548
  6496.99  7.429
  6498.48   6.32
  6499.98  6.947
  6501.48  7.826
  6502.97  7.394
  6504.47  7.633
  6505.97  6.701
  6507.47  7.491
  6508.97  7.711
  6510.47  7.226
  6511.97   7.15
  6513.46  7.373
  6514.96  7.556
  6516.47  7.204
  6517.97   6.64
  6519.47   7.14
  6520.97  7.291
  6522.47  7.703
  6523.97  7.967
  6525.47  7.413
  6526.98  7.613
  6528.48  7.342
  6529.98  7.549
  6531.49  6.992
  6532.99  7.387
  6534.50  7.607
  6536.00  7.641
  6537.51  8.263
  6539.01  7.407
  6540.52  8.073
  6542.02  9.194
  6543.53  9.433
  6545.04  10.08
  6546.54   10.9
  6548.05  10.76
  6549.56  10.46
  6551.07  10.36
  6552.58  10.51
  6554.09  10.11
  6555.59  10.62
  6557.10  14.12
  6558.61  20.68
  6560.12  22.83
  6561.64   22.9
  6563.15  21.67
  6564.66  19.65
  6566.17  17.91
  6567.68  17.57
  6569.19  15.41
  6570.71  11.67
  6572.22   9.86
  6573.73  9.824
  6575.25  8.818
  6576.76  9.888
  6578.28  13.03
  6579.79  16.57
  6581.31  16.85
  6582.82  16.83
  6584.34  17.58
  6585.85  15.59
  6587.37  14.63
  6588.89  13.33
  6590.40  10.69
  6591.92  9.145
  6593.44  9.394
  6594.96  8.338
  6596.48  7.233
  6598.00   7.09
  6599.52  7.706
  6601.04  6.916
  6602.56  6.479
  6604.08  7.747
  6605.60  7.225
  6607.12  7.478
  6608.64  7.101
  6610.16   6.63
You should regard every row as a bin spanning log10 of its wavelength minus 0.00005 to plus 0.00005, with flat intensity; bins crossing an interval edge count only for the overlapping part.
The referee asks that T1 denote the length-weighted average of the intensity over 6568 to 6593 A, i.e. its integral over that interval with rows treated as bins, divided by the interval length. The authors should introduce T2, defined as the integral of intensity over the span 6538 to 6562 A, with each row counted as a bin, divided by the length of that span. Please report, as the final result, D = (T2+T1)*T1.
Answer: 333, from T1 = 13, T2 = 12.2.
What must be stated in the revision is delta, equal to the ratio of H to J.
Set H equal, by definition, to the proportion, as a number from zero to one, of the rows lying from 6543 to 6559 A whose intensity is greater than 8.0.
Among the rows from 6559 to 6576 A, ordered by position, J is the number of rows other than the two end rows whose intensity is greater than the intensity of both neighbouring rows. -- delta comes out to 1.00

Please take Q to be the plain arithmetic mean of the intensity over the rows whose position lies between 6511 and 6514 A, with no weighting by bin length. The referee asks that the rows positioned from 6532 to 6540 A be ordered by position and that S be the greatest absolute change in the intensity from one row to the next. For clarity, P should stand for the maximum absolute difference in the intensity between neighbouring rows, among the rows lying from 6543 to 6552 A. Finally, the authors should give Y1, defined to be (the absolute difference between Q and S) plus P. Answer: 7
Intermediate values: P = 0.82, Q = 7.3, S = 0.9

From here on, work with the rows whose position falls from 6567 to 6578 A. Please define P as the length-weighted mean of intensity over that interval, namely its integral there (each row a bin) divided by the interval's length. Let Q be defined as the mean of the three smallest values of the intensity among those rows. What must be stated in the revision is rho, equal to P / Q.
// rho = 1.25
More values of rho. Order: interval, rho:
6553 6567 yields 1.52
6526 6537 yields 1.03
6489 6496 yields 1.02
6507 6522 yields 1.04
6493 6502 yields 1.06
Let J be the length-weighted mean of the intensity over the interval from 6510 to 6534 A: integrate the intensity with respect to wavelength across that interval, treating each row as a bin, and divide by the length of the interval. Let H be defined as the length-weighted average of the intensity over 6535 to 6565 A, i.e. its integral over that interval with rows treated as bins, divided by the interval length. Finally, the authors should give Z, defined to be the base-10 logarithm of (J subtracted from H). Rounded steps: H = 13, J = 7.4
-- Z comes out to 0.72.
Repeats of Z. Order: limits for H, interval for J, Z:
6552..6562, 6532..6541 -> 0.91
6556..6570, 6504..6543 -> 1.06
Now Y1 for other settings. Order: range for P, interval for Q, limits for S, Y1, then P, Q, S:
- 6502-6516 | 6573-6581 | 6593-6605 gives 11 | 0.93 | 11.6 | 1.3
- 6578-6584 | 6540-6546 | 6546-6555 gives 12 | 3.54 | 9.2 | 0.4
